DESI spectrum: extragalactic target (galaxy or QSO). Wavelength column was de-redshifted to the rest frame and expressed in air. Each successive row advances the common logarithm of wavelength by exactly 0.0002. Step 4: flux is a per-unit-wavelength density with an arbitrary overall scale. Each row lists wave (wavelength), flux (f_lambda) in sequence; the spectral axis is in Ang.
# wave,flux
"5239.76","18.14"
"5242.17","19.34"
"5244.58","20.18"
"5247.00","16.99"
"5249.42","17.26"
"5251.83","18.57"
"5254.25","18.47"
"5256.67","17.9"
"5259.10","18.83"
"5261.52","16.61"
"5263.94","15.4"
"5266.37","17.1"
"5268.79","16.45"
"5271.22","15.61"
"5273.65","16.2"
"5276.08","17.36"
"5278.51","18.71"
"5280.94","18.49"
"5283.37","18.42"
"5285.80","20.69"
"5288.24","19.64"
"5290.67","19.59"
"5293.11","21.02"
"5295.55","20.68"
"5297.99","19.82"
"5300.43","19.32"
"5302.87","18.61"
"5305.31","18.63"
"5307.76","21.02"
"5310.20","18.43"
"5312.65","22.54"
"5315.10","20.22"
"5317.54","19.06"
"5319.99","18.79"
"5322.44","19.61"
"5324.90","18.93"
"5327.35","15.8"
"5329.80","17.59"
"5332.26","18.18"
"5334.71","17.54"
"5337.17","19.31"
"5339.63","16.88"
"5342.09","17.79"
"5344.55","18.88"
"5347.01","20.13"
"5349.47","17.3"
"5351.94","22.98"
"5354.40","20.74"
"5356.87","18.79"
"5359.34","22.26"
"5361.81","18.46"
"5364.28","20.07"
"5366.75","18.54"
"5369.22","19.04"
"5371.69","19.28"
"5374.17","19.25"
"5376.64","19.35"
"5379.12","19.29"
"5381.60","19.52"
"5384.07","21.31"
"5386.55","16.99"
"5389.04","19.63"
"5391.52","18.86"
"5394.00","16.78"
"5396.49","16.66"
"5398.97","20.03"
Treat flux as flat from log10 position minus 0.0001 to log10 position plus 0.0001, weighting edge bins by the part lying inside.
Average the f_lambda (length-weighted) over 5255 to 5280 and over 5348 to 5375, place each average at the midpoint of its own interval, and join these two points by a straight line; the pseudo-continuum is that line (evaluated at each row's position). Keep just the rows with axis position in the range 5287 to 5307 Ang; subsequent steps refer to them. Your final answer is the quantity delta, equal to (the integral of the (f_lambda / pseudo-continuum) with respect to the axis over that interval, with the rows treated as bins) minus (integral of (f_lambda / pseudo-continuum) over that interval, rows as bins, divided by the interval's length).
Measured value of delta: 20.9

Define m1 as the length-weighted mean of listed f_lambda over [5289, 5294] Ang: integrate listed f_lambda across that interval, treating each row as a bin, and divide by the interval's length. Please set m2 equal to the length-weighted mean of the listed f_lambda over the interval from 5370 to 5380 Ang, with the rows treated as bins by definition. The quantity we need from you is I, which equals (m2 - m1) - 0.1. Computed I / -1.0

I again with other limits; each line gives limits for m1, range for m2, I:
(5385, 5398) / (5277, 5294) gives 1.4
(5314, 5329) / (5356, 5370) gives 0.8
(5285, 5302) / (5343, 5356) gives -0.2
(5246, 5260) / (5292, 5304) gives 1.8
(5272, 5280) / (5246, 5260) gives 0.5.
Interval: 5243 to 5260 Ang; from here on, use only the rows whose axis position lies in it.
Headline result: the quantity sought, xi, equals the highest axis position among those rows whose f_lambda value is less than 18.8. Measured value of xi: 5256.67 Ang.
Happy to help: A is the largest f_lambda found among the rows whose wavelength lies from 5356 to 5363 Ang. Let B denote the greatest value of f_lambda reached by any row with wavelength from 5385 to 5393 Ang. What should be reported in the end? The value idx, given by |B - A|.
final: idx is 2.6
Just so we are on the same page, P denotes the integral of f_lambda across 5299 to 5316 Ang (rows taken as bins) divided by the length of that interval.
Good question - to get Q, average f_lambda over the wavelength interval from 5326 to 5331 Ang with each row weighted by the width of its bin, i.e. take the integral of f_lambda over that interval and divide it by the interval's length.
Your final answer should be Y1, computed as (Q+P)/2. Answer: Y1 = 18.3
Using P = 19.8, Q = 16.8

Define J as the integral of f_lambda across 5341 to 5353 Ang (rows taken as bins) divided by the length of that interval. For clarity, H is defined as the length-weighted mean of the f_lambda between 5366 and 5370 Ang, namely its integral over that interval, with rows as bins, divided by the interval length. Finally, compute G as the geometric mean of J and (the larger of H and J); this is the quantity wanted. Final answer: 19.4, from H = 18.8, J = 19.4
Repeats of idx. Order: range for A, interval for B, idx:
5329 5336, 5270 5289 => 2.5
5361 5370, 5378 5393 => 1.2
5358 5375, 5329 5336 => 4.1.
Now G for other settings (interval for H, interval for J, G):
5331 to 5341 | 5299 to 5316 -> 19.8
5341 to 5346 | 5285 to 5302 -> 20.1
